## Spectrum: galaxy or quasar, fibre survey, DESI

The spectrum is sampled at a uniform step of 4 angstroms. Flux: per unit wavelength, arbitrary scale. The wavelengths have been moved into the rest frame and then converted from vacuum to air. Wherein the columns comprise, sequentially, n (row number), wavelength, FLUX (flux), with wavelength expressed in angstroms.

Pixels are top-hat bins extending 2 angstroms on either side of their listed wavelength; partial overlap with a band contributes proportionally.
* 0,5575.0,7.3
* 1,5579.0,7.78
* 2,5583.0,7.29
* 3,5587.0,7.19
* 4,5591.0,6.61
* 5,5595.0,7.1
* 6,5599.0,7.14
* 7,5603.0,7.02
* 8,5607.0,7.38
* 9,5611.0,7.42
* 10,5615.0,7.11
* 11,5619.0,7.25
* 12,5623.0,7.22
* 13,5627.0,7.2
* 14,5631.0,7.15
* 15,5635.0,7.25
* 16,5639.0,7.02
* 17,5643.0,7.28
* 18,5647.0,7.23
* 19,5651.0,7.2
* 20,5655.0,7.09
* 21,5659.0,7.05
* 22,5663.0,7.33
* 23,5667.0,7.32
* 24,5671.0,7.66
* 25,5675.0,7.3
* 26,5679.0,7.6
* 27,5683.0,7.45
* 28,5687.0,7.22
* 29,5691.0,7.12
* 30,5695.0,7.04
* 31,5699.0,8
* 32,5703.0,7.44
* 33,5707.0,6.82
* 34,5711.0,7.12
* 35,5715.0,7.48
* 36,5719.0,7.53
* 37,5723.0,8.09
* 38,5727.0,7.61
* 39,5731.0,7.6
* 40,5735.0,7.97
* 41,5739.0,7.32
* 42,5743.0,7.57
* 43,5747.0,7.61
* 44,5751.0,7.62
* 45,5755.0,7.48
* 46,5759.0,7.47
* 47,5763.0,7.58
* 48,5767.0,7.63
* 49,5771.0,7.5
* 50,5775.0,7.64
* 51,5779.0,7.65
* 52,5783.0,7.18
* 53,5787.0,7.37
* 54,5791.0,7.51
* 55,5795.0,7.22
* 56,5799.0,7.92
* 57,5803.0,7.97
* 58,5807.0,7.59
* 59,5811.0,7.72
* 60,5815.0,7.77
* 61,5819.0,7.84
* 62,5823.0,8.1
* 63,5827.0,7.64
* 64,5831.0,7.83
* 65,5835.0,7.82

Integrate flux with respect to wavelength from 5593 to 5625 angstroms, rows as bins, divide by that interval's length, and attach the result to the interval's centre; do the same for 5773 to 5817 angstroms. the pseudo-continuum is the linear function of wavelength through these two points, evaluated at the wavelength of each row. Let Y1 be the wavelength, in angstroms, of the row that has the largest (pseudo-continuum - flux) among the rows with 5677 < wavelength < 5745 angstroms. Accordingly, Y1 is 5707.0 angstroms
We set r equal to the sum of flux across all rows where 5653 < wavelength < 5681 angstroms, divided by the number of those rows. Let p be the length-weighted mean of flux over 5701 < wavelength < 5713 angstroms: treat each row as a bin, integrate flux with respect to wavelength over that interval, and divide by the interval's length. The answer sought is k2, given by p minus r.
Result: -0.21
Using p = 7.1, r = 7.34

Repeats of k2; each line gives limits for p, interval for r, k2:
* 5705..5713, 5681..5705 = -0.41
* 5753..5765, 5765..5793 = 0.01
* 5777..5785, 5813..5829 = -0.42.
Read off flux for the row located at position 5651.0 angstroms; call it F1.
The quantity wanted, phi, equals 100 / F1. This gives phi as 13.9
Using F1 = 7.2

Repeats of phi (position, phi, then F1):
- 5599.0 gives 14.0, 7.14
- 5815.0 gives 12.9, 7.77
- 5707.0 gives 14.7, 6.82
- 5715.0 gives 13.4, 7.48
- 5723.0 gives 12.4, 8.09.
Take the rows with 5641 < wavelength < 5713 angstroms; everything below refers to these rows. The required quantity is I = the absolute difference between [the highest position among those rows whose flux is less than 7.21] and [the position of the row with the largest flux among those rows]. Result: 12 angstroms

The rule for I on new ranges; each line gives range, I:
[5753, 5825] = 40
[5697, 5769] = 12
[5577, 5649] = 60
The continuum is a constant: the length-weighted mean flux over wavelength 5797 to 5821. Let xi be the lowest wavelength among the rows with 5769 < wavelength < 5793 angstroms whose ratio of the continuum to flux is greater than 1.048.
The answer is 5783.0 angstroms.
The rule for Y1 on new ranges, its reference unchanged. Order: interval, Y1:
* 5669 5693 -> 5691.0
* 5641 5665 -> 5659.0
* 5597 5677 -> 5659.0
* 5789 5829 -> 5795.0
